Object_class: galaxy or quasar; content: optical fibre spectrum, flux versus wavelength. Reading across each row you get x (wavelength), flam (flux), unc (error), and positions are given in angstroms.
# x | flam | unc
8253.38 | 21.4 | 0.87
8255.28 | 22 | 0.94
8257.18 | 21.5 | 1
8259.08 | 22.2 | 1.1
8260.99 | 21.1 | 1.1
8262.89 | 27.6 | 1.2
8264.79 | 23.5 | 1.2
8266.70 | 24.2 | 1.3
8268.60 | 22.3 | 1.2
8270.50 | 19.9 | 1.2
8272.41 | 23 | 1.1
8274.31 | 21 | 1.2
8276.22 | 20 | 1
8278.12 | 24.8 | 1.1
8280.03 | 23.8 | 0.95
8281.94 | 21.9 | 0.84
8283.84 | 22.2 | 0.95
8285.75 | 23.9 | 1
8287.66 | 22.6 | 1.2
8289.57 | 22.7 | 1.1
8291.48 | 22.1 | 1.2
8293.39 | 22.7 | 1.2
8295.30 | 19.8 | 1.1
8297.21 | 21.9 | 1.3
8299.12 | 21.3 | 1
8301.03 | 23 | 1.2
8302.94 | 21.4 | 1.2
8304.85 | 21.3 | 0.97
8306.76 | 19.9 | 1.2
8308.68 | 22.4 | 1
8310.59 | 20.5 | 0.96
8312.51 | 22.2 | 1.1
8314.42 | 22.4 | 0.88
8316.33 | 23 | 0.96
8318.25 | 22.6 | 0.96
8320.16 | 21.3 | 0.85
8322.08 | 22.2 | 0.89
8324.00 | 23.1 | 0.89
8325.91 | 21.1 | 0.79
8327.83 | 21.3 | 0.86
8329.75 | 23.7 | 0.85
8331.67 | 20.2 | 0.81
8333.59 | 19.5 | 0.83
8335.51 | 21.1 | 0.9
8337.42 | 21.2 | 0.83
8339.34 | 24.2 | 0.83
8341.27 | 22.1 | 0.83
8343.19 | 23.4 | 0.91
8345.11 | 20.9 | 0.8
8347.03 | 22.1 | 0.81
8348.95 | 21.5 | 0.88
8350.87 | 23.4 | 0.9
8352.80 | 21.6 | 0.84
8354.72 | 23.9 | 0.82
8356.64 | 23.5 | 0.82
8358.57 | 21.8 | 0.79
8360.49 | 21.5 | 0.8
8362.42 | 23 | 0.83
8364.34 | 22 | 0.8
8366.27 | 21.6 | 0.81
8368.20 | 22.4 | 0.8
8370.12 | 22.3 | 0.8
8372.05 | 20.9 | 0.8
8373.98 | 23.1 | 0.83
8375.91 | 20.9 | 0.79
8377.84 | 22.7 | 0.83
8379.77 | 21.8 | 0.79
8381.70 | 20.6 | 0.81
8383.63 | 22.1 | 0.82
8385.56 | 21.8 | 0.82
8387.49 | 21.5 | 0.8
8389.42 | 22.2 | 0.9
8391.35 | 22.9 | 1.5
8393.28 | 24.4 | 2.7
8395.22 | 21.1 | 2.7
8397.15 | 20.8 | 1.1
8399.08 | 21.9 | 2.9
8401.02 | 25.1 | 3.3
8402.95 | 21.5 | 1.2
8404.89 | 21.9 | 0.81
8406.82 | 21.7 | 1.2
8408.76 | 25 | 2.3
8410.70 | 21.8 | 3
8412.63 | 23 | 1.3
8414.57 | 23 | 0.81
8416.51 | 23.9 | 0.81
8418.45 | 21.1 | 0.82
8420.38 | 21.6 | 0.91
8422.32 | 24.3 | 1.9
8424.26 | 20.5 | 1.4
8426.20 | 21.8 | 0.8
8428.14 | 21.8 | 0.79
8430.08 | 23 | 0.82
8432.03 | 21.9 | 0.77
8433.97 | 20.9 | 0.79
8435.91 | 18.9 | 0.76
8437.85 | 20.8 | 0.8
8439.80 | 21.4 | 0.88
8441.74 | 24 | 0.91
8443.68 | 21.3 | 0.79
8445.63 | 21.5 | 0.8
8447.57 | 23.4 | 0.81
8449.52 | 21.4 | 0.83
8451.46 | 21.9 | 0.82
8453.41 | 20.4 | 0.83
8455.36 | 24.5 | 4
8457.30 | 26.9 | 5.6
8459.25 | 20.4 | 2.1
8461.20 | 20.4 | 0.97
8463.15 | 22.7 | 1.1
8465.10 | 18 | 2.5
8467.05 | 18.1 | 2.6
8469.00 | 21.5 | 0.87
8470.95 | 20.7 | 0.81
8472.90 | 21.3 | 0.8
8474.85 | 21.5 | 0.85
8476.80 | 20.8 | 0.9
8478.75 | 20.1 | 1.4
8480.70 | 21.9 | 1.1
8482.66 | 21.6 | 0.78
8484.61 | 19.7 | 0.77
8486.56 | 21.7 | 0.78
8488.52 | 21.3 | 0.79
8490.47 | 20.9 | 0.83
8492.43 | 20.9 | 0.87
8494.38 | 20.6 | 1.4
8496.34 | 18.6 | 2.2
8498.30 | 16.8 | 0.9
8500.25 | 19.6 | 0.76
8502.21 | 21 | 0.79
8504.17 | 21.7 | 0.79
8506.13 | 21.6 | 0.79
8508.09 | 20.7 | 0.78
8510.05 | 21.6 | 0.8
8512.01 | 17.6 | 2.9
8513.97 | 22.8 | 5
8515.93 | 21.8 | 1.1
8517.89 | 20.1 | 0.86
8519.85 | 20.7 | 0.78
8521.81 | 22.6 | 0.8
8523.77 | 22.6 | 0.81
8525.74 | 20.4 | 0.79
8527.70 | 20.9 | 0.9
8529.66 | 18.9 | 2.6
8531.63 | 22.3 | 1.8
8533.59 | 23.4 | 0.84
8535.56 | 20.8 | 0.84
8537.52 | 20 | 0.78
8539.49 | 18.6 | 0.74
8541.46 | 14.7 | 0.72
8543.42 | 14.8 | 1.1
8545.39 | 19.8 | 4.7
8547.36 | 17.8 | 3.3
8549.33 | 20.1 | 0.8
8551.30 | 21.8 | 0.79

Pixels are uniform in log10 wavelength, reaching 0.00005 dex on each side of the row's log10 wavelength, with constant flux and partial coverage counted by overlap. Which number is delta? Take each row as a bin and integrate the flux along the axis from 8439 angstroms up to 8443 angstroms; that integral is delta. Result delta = 91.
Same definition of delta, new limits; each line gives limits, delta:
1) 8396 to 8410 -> 315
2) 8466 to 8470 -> 79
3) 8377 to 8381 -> 88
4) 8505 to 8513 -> 163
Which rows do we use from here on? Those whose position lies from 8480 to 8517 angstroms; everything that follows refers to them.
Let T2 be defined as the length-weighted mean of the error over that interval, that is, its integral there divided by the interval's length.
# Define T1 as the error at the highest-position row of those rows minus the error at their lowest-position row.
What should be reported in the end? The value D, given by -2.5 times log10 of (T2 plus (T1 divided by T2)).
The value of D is -0.26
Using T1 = 0.00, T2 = 1.27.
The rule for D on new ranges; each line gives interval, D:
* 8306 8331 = 0.63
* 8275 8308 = -0.26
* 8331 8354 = 0.13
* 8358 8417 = -0.28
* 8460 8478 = -0.22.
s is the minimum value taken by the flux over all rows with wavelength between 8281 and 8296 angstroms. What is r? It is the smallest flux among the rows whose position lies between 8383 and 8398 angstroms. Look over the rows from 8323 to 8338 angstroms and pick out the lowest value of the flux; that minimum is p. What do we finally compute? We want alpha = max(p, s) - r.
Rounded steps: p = 19.5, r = 20.8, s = 19.8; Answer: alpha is -1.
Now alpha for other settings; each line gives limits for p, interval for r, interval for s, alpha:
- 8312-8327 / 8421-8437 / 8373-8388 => 2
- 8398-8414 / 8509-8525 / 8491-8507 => 4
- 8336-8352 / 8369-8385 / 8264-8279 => 0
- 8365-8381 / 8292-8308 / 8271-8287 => 1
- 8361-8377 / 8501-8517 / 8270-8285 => 3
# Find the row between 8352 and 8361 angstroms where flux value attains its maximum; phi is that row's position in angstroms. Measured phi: 8354.72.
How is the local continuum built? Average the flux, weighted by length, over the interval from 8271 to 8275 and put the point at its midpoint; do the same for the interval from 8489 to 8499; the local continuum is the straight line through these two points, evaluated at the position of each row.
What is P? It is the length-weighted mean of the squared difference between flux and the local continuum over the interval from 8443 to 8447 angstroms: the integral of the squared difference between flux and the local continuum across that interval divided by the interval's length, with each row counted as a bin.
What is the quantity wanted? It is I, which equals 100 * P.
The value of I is 240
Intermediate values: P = 2.4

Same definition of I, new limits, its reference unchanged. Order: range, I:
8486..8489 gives 300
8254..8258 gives 13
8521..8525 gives 940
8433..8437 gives 110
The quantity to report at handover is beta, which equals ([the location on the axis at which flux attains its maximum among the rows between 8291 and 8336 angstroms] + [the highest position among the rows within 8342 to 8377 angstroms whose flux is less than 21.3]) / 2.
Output 8352.8 angstroms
